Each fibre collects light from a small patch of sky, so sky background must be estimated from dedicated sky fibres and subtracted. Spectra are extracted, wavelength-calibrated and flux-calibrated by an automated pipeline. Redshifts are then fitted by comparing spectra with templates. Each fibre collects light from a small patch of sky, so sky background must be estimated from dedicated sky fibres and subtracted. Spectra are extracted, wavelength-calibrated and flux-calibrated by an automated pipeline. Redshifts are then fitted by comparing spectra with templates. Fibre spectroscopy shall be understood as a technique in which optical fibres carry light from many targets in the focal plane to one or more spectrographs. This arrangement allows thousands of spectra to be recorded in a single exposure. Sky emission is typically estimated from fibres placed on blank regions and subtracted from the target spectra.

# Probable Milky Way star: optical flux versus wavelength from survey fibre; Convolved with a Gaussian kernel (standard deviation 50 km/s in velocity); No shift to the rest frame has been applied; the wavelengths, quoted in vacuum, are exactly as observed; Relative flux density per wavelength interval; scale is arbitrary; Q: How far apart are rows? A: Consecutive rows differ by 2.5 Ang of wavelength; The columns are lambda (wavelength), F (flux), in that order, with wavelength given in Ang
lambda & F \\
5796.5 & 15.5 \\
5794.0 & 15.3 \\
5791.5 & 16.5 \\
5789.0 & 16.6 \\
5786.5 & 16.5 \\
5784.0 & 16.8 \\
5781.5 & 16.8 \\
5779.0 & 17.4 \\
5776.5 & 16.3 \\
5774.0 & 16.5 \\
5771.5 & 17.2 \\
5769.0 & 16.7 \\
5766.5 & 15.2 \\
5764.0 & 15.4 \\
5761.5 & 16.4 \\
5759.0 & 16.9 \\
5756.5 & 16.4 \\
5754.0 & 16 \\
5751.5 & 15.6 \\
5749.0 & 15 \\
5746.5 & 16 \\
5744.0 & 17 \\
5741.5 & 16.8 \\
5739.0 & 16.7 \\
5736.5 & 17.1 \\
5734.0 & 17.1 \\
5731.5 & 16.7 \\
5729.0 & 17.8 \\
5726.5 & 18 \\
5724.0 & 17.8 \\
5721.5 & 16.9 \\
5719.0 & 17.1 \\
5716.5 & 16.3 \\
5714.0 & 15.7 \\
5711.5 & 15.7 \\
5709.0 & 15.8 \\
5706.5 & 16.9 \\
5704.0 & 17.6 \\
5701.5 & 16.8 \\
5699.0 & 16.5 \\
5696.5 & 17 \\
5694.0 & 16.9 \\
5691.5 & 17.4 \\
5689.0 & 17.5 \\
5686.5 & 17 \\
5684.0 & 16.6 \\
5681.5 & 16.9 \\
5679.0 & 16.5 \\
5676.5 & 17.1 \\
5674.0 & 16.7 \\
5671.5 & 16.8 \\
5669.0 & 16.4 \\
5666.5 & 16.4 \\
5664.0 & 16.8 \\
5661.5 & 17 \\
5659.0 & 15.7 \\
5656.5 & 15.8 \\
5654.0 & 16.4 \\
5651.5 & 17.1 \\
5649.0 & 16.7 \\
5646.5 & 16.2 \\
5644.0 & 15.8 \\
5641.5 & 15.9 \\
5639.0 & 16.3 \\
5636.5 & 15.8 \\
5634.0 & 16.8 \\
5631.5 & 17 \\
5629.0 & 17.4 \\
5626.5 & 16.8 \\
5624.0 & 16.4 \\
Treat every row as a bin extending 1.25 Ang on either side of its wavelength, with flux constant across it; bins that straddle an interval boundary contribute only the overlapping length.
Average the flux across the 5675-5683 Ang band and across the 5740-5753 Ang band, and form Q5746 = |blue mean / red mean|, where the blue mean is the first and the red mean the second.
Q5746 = 1.05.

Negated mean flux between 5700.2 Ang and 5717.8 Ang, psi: -16.4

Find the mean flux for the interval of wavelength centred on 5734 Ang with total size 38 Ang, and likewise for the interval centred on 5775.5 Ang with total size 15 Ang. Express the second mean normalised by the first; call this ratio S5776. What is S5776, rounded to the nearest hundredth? 1.00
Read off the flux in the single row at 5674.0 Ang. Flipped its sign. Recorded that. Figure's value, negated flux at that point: -16.7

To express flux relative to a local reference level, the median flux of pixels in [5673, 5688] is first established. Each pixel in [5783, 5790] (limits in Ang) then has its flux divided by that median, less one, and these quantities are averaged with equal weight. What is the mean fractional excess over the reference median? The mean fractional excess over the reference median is -0.010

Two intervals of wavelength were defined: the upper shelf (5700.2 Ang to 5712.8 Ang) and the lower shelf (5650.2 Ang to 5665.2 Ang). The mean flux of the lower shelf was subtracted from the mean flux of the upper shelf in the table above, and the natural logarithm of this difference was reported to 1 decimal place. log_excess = -2.4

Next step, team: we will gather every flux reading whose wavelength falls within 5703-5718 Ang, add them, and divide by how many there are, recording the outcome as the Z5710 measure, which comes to 16.3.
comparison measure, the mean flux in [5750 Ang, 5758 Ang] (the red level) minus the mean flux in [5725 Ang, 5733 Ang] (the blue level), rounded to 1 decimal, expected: -1.5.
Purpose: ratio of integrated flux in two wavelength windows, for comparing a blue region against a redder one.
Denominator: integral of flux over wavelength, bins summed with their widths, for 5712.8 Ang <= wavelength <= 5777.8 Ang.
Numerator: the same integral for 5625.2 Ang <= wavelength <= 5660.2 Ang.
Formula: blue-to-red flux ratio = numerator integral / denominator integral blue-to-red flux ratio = 0.53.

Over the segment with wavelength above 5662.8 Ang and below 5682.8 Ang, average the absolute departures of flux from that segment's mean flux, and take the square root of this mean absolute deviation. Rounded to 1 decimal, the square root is 0.4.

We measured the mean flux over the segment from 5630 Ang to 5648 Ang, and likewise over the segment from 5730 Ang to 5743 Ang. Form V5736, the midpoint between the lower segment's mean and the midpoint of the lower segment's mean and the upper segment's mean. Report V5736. 16.4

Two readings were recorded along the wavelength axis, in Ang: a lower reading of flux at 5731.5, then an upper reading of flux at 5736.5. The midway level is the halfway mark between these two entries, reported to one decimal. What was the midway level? 16.9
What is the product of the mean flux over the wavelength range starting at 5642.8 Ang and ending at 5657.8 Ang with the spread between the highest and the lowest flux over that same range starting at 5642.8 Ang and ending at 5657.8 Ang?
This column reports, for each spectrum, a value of 21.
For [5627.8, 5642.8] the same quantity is 26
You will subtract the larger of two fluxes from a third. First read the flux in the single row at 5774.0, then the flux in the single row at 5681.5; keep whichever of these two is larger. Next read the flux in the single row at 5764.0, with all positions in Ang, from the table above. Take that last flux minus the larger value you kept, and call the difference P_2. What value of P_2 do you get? -1.5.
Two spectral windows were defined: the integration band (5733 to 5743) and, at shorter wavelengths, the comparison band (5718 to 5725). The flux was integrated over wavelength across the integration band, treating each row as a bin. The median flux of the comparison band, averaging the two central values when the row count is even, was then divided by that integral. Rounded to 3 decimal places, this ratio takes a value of 0.101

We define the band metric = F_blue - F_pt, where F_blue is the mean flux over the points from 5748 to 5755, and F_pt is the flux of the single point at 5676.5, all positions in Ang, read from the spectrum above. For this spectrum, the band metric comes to -1.6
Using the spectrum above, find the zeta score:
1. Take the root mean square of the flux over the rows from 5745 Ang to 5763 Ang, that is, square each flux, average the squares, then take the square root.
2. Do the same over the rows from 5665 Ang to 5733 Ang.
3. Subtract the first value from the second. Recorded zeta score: 0.80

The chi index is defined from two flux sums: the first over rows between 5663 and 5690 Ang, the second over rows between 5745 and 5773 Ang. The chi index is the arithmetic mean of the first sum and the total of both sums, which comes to 273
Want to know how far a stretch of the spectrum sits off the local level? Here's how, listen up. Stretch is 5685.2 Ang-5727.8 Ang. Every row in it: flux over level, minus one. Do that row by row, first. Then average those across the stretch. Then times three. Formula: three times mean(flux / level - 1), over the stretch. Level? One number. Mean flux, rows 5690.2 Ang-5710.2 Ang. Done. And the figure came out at 0.00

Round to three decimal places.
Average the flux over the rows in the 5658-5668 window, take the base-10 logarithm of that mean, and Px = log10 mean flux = 1.217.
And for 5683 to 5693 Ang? 1.234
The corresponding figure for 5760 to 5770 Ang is 1.202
